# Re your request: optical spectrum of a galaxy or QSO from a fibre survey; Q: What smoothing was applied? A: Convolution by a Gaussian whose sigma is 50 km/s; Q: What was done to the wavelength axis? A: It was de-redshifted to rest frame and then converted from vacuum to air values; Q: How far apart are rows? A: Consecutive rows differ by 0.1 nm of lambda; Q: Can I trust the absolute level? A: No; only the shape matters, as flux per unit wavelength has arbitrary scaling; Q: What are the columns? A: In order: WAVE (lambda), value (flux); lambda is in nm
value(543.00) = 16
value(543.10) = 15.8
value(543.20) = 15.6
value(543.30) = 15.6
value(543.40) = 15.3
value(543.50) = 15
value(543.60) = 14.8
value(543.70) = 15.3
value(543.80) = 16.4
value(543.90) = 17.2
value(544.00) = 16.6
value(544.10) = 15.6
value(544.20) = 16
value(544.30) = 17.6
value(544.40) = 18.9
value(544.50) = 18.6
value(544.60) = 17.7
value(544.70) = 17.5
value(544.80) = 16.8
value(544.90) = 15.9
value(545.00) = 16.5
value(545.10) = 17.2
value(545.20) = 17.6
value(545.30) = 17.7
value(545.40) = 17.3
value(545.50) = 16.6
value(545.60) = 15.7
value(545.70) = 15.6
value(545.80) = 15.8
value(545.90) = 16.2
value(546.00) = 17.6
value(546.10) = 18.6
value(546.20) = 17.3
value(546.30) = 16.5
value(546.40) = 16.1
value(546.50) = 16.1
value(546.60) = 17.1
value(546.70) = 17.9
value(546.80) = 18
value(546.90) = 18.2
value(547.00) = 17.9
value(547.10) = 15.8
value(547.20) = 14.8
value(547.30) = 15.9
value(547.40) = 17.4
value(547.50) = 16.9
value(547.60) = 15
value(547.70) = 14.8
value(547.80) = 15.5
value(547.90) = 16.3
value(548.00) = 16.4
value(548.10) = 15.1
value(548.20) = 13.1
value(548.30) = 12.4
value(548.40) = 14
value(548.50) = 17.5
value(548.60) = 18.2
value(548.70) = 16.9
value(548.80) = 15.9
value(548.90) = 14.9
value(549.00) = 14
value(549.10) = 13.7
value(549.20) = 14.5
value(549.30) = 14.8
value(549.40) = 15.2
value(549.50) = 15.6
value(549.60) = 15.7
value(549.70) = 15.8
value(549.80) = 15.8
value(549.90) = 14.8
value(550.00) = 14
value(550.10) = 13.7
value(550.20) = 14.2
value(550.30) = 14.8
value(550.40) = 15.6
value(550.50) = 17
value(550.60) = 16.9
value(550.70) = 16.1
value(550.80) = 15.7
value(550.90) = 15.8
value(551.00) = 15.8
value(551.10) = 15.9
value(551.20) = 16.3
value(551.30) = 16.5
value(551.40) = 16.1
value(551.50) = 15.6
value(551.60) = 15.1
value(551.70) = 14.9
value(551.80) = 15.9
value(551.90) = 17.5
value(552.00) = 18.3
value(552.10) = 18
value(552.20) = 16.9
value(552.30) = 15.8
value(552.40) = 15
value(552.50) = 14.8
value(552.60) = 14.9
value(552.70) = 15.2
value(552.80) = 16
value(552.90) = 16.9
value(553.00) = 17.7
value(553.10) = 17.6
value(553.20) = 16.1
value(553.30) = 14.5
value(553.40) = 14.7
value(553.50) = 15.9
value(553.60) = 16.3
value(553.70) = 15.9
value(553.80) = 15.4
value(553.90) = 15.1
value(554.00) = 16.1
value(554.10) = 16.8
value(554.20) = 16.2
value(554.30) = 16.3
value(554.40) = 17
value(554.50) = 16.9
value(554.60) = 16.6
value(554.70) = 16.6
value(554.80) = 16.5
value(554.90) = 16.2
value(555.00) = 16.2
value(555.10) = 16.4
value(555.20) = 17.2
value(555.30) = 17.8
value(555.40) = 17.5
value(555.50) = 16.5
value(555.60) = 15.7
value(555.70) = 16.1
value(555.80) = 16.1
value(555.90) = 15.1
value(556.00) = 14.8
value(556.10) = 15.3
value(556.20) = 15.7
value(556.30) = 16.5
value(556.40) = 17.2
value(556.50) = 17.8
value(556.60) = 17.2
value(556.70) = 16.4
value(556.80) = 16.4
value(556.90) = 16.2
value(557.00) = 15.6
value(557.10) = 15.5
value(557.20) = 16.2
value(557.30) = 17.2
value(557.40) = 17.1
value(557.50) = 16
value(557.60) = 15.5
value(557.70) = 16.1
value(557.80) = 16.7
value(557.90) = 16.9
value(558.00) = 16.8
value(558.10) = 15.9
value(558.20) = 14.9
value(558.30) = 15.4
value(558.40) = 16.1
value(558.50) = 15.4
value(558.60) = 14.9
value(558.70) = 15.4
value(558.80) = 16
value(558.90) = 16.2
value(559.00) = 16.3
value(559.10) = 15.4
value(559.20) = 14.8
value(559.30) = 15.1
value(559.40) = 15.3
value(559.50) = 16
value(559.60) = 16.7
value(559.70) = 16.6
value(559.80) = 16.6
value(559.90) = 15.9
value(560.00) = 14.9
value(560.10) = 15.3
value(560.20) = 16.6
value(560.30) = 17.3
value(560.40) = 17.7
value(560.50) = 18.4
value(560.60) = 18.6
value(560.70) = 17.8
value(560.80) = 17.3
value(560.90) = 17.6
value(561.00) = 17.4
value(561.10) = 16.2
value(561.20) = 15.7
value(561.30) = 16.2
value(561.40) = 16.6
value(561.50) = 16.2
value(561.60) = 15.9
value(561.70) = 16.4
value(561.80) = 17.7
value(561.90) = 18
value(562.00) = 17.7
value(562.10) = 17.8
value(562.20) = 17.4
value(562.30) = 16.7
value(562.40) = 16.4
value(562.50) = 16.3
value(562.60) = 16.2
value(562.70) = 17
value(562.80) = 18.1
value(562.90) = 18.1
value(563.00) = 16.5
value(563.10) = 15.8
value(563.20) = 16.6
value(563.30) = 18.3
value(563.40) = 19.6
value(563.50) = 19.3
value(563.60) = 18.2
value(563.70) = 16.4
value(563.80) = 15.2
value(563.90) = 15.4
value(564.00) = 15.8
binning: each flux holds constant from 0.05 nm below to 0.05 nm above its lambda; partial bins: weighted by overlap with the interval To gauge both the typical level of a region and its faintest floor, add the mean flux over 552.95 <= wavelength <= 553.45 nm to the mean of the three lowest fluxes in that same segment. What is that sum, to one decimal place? 31.2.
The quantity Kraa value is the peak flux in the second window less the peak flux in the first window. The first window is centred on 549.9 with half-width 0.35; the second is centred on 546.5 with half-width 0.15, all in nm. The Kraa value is 1.3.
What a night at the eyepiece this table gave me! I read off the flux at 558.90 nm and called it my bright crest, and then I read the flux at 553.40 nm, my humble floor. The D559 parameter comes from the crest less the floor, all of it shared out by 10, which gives 0.15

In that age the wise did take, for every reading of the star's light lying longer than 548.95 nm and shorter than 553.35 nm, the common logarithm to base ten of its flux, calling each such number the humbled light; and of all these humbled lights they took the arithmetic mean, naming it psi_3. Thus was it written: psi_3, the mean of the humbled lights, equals 1.195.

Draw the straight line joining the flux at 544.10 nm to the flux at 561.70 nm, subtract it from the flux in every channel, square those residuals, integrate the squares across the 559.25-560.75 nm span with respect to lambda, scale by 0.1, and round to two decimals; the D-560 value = 0.20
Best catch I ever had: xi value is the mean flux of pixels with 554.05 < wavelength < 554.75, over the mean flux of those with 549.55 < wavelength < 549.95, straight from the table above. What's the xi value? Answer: 1.07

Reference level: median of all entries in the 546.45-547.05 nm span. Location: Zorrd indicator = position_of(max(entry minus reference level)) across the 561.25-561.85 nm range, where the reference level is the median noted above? 561.80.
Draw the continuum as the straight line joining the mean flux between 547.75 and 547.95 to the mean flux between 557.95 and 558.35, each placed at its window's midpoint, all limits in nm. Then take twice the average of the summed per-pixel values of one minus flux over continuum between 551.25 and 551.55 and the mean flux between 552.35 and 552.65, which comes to 14.9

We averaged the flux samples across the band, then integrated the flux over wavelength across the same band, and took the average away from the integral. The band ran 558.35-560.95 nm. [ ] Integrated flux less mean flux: 26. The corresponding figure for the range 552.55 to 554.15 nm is 10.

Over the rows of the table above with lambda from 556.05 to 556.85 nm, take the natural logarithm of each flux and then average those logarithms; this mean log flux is 2.81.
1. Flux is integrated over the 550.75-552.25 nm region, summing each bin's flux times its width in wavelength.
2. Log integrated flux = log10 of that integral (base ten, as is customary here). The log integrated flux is 1.39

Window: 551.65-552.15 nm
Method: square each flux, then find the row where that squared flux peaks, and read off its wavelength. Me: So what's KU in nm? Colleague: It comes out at 552.00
